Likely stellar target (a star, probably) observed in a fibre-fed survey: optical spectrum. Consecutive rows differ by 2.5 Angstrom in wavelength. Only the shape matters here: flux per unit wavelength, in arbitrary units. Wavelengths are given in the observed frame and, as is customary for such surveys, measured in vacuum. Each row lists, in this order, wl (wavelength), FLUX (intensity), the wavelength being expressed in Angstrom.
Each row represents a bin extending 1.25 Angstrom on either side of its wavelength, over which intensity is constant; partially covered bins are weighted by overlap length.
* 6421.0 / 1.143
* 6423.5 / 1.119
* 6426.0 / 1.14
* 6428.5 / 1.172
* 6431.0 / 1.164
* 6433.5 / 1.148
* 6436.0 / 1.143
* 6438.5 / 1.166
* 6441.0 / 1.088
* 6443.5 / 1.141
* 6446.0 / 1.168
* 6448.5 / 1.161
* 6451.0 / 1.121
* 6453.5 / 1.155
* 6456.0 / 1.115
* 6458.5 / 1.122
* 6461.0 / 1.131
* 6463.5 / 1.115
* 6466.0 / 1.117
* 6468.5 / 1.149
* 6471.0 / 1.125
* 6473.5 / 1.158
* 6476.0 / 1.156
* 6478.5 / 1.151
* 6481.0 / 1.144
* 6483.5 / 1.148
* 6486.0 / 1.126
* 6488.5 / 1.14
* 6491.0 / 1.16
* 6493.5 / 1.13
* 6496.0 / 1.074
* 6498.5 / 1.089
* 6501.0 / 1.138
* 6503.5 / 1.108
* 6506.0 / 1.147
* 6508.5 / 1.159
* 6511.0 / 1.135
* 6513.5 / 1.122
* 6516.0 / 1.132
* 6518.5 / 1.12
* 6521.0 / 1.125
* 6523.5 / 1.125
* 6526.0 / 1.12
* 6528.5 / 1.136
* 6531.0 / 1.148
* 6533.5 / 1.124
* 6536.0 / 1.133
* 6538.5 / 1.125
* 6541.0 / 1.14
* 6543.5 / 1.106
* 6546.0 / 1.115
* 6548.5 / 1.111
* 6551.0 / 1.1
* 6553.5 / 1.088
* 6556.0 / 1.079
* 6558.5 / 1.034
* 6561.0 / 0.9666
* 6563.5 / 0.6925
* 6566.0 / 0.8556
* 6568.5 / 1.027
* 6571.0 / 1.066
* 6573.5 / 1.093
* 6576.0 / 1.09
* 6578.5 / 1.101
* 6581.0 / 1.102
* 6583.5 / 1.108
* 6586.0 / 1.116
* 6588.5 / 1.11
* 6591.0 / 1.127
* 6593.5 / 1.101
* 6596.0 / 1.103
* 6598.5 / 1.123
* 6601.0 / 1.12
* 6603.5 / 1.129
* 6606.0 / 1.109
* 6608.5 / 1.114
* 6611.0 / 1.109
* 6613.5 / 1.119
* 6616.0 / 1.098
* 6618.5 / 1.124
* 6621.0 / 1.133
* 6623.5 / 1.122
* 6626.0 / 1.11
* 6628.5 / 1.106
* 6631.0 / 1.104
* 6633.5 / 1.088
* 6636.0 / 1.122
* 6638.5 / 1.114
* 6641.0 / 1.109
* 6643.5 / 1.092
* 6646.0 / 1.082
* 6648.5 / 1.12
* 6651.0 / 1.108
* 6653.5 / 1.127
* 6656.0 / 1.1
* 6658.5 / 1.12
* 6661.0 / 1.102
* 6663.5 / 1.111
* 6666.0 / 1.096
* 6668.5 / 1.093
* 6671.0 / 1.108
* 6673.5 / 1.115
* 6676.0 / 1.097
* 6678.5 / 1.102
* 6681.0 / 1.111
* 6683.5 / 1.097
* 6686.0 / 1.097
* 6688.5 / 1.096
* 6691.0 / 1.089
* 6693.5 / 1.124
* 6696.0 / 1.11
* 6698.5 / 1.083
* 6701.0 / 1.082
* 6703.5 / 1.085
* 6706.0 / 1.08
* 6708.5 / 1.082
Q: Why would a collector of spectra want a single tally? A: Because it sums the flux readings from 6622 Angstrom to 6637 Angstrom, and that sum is 6.7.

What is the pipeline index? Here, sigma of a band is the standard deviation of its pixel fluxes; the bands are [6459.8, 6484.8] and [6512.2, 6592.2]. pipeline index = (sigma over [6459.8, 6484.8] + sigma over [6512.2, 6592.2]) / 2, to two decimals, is 0.05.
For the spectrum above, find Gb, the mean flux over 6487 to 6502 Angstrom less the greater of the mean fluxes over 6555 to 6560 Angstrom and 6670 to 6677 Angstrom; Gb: 0.015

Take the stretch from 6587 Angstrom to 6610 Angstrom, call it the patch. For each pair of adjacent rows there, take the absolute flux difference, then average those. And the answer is 0.013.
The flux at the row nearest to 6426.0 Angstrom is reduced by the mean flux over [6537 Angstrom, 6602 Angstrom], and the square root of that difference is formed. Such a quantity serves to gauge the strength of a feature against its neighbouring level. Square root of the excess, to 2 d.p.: 0.27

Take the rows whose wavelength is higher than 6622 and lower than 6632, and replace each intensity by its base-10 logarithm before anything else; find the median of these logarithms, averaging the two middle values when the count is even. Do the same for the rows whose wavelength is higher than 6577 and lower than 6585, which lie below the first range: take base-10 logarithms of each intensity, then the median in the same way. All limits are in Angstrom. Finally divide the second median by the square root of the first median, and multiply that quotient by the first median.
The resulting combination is 0.0089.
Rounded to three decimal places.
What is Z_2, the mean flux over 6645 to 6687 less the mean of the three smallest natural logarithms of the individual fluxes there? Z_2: 1.019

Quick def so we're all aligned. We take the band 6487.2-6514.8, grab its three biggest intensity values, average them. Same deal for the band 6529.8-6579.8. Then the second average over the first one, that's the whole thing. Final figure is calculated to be 0.987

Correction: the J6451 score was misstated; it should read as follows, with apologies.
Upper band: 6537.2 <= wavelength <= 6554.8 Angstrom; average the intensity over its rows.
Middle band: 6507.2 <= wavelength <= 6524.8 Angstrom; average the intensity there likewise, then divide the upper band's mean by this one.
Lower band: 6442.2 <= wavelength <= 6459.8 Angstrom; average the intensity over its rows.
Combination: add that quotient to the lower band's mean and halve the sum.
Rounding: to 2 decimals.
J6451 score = 1.06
